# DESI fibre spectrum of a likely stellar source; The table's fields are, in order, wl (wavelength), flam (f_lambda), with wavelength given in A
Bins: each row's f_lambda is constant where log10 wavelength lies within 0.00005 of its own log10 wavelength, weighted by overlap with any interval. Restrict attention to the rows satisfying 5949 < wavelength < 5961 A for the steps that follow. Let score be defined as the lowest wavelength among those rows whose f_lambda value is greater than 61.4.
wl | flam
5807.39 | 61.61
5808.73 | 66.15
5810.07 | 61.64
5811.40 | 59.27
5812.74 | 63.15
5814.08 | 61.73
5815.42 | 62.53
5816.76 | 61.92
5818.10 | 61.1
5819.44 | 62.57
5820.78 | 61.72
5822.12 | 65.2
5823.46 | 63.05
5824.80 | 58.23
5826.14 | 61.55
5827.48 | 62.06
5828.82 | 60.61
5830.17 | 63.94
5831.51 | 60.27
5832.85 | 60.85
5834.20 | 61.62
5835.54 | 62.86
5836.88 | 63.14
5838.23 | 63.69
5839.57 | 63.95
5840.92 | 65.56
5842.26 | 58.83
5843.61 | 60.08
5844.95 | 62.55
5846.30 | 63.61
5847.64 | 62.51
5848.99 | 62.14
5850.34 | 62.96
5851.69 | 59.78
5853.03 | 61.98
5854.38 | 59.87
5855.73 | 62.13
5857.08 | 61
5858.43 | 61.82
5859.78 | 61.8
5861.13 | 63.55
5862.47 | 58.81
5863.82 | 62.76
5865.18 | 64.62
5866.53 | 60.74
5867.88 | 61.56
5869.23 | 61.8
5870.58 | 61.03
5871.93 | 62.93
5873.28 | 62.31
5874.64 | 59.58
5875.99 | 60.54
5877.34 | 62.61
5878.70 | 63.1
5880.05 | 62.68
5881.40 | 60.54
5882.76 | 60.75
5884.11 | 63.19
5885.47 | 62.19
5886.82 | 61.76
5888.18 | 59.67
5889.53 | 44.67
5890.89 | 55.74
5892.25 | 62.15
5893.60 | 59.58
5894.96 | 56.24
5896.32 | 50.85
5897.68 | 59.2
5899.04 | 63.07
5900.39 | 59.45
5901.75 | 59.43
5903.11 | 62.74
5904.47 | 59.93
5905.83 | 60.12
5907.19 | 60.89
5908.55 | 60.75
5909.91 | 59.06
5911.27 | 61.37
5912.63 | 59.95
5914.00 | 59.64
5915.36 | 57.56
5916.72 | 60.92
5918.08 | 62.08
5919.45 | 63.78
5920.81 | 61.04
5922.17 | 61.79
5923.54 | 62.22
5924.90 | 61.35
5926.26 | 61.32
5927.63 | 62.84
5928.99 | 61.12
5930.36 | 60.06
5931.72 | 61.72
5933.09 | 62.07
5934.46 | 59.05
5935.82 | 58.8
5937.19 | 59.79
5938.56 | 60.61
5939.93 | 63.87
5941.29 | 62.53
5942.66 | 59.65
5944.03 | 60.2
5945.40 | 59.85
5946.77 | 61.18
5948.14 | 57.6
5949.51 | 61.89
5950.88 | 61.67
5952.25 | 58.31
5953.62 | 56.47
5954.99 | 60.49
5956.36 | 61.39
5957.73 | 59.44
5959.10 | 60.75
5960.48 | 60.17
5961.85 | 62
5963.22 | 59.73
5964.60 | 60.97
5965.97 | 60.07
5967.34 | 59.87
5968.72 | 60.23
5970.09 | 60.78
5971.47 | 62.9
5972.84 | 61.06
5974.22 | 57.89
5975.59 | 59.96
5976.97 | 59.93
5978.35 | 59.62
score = 5949.51 A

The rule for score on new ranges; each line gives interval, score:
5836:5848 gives 5836.88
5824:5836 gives 5826.14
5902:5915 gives 5903.11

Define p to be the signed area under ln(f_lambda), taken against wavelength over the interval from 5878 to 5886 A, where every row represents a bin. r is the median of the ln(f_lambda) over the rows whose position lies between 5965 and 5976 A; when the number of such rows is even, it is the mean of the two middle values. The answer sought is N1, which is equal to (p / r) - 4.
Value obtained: 4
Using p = 33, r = 4.10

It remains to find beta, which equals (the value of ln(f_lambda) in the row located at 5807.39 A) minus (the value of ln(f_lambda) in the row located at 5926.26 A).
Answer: 0.005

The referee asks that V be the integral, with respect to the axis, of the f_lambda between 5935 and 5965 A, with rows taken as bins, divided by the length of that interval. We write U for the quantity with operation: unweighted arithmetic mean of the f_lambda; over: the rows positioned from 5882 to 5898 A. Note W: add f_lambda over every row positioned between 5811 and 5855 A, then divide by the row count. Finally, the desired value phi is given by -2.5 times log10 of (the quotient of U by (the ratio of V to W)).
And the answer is -4.44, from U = 58.0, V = 60.3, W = 62.0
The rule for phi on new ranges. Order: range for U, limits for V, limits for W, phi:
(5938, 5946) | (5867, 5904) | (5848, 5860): -4.49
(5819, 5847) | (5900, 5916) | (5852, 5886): -4.51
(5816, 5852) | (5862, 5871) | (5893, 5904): -4.43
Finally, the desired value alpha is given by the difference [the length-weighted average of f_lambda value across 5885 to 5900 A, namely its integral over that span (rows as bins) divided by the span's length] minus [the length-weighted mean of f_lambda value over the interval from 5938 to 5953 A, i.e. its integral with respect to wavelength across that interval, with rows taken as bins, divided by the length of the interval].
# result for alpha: -3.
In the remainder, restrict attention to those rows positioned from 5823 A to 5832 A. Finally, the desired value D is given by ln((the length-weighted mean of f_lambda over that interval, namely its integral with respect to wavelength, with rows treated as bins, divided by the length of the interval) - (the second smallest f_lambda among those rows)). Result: 0.10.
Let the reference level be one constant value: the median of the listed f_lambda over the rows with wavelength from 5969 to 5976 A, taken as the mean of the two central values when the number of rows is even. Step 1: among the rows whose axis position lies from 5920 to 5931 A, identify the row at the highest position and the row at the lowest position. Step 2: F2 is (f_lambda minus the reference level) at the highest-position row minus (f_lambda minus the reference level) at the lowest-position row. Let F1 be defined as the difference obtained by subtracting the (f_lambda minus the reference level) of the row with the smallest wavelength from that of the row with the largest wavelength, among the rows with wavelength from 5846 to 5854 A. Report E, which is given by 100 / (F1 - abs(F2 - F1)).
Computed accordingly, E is -44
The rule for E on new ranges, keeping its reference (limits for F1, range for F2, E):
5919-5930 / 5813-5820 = -16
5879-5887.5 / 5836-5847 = -43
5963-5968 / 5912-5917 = -145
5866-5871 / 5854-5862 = -32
